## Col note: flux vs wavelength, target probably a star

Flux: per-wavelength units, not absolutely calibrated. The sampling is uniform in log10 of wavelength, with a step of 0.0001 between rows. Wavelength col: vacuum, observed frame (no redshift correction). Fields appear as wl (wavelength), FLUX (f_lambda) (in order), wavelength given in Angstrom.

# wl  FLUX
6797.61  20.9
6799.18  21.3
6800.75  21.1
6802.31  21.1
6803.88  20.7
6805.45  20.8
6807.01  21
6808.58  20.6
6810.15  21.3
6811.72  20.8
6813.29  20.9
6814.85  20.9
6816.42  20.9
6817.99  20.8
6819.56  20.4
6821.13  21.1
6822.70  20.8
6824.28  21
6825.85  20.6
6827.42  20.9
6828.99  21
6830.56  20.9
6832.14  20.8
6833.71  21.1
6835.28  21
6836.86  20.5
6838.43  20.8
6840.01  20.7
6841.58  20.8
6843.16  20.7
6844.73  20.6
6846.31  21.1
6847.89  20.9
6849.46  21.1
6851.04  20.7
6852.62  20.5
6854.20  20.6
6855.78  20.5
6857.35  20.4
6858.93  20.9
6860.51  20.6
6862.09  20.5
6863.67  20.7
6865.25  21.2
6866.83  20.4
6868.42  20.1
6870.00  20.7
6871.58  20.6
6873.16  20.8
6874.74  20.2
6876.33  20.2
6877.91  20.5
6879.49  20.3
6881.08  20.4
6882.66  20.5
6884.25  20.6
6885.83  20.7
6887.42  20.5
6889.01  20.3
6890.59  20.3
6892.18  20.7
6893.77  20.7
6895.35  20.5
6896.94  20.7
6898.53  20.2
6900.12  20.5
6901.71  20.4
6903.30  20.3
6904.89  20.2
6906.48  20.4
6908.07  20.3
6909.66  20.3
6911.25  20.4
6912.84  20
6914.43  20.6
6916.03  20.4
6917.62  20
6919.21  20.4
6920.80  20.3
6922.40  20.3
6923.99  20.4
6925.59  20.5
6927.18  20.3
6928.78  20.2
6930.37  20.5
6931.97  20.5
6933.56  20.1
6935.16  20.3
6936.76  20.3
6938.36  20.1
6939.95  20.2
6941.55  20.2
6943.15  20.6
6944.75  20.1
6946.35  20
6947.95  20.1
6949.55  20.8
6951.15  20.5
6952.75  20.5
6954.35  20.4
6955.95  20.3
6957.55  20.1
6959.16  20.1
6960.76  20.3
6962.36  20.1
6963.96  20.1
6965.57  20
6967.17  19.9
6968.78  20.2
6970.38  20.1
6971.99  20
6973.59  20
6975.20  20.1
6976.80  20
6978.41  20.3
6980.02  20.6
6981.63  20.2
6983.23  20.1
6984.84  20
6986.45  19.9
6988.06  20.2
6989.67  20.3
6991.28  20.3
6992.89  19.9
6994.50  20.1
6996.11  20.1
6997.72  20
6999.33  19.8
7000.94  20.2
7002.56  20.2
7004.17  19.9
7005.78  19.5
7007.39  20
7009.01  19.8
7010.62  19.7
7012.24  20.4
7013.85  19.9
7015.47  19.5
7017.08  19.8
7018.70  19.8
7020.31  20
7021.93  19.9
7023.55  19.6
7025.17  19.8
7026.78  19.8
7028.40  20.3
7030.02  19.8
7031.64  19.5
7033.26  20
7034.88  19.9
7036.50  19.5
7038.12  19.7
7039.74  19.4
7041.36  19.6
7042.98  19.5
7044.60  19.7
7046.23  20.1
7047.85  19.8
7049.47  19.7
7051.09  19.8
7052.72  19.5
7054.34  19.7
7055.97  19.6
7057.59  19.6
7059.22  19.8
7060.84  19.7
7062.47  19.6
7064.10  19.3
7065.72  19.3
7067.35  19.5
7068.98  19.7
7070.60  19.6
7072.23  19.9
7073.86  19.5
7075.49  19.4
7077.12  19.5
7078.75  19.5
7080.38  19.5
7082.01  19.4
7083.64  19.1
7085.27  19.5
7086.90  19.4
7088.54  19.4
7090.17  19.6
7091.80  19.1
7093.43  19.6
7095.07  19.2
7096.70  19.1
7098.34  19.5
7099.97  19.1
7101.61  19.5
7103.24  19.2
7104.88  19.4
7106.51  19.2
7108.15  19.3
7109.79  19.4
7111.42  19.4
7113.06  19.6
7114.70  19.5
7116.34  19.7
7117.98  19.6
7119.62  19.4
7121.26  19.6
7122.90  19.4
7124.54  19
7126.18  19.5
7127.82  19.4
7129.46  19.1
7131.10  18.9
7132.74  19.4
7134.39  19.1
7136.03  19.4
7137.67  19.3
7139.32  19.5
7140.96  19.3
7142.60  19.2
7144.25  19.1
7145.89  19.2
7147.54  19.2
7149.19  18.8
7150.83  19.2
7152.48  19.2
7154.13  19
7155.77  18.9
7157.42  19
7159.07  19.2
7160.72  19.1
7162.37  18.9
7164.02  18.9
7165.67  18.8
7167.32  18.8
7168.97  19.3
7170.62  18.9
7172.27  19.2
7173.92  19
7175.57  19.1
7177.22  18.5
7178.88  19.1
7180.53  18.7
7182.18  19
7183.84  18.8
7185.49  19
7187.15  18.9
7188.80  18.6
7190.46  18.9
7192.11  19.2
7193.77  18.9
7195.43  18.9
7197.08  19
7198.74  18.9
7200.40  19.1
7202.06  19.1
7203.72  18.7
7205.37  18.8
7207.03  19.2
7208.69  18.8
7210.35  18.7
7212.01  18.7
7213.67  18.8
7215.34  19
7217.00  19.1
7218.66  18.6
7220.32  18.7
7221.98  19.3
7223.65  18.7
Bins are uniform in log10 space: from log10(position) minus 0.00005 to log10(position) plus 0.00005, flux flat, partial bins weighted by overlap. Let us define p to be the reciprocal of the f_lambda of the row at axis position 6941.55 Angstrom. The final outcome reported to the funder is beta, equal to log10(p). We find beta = -1.305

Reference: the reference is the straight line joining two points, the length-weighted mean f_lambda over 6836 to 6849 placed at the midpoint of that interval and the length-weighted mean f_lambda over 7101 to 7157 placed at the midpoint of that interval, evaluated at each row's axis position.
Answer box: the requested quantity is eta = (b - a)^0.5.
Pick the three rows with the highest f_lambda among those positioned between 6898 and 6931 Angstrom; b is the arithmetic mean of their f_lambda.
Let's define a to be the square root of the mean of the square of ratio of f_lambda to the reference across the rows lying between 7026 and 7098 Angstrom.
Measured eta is 4.42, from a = 1.00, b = 20.5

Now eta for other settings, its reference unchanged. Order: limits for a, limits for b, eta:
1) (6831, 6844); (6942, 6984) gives 4.43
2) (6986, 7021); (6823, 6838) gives 4.48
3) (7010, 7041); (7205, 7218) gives 4.25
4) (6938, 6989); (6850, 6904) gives 4.47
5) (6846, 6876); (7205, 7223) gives 4.27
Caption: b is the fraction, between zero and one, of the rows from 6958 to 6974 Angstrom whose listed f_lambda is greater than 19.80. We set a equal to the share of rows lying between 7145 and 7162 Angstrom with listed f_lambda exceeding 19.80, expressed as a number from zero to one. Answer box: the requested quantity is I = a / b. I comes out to 0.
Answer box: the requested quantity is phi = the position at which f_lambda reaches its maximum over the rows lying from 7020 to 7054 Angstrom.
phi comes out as 7028.40 Angstrom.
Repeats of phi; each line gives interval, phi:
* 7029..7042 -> 7033.26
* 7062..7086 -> 7072.23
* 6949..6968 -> 6949.55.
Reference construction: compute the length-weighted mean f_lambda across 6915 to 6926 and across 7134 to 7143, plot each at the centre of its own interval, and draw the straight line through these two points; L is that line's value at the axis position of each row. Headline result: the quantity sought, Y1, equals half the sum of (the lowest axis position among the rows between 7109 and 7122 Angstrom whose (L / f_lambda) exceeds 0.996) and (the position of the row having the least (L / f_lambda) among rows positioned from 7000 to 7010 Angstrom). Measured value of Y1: 7056.2 Angstrom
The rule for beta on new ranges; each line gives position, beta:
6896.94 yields -1.316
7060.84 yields -1.294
